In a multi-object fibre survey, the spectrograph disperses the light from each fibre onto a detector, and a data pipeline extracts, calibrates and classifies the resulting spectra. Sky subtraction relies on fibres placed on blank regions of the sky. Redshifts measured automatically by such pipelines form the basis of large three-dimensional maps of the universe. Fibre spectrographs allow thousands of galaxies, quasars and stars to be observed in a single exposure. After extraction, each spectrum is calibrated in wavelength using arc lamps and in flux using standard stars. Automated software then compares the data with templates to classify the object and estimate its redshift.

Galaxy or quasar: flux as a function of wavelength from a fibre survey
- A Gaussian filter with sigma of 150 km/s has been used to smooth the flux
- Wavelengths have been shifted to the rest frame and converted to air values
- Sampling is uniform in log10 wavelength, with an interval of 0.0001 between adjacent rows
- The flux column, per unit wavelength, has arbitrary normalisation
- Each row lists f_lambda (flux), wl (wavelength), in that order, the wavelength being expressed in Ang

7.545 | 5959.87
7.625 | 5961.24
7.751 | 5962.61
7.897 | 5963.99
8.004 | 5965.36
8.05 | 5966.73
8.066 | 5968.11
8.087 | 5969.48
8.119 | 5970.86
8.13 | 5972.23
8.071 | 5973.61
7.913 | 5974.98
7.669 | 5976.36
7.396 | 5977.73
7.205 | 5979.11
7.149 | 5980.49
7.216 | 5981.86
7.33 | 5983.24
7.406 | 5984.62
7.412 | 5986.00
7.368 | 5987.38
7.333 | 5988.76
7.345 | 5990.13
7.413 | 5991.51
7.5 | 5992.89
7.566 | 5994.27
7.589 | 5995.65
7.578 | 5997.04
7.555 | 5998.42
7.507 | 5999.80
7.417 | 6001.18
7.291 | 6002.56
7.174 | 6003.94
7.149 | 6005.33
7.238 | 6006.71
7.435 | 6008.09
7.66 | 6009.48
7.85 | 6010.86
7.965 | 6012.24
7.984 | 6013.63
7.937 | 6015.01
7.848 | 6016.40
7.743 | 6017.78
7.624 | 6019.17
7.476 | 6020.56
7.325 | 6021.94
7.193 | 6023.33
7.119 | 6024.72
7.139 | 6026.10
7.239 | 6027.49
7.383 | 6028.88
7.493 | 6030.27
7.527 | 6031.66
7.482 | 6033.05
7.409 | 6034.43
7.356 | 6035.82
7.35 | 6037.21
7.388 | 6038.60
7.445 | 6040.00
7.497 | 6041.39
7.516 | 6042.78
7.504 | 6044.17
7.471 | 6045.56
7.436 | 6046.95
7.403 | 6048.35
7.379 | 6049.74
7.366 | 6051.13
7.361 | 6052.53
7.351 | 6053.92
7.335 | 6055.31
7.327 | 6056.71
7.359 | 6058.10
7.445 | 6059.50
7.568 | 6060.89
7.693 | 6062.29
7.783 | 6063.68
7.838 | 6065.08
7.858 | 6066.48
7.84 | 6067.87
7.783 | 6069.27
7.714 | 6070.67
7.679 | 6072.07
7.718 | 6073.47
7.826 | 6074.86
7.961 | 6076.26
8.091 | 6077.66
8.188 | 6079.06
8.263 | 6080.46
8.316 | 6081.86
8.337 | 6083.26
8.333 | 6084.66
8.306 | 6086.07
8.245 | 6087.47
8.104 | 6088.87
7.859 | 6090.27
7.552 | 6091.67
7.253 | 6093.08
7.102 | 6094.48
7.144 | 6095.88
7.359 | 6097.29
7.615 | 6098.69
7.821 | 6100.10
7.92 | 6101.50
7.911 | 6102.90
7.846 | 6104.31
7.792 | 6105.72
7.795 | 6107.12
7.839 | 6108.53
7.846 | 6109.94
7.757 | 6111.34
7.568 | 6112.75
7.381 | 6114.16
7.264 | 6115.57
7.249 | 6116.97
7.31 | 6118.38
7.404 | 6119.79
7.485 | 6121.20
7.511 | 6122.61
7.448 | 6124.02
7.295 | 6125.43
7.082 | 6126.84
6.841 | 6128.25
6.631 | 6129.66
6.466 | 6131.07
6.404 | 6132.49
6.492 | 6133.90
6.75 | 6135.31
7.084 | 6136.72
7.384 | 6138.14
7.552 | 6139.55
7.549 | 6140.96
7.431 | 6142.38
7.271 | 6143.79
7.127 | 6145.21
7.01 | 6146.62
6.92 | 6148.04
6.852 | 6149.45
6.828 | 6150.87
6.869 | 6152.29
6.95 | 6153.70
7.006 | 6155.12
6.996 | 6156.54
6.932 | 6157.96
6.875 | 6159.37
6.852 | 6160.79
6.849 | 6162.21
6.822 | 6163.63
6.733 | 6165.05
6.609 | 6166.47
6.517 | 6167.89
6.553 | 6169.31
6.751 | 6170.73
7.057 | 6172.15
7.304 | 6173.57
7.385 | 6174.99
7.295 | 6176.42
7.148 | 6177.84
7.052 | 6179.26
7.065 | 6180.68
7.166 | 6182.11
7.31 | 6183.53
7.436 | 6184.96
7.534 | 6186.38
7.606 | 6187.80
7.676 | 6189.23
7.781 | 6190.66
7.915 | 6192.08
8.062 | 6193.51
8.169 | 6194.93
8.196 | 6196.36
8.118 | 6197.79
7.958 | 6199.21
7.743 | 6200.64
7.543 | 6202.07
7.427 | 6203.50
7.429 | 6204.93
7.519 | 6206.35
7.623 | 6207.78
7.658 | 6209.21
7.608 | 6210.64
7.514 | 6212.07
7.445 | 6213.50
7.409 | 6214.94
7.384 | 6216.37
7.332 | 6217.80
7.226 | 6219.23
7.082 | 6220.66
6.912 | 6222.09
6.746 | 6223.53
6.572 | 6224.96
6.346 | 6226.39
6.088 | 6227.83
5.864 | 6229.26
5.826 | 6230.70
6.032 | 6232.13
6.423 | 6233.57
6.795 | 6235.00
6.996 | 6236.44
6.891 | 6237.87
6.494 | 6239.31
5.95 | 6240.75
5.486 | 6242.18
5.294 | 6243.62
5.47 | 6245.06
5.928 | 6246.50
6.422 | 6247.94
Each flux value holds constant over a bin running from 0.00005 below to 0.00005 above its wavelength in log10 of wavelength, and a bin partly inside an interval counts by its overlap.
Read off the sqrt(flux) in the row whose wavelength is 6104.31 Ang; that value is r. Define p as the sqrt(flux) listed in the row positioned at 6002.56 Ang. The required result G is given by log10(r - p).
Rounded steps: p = 2.70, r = 2.80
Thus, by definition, -1.0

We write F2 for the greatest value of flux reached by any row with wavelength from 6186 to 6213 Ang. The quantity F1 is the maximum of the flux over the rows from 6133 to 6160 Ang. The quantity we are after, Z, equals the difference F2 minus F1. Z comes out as 0.64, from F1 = 7.552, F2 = 8.196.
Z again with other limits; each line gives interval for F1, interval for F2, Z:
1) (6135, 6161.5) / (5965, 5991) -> 0.58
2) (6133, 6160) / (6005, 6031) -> 0.43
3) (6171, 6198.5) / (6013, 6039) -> -0.21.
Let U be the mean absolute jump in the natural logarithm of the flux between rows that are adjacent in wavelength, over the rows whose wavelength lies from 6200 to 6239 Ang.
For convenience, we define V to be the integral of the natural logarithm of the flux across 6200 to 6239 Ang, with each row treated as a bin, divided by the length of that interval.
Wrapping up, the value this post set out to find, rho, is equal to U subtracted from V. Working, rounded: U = 0.0209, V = 1.94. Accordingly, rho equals 1.92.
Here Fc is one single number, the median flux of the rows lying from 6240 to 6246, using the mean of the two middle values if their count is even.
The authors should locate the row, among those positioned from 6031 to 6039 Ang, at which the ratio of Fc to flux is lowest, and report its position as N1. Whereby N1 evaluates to 6031.66 Ang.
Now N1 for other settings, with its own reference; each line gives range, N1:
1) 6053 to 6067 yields 6066.48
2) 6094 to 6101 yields 6100.10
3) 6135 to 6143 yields 6139.55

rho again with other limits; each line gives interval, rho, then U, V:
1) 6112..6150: 1.95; 0.0192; 1.96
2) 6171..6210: 2.01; 0.0143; 2.02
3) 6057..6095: 2.05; 0.0127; 2.06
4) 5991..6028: 2.00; 0.0125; 2.01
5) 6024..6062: 1.99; 0.0061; 2.00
